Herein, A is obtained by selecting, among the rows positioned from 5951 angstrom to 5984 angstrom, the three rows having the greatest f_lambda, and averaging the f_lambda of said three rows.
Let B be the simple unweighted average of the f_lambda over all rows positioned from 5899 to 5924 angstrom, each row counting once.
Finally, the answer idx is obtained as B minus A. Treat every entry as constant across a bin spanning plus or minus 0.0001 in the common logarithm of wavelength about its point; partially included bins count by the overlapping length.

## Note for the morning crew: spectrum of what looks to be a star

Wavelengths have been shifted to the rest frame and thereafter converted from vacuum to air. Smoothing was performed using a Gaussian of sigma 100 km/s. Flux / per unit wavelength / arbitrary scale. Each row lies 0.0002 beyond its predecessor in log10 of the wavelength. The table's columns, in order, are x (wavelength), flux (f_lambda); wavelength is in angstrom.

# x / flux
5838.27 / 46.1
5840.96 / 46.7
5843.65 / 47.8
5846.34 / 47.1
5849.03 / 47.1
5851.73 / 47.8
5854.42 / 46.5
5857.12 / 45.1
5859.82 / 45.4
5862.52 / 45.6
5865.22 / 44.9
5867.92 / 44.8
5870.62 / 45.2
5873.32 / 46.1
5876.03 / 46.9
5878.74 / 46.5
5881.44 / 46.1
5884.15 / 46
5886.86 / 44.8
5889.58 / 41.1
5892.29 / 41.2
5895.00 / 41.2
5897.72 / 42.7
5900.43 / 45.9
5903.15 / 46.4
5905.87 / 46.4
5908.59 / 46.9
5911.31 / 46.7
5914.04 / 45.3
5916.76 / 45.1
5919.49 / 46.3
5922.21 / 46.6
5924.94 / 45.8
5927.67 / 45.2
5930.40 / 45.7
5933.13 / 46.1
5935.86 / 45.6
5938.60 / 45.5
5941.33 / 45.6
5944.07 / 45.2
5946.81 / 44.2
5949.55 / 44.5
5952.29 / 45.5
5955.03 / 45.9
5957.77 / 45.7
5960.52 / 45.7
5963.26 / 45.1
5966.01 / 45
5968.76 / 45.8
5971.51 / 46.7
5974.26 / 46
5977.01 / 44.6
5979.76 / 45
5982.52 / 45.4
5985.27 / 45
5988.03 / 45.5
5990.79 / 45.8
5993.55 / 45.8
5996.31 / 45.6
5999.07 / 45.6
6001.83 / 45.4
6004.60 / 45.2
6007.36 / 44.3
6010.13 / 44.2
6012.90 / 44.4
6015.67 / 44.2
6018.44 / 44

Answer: 0.0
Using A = 46.2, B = 46.2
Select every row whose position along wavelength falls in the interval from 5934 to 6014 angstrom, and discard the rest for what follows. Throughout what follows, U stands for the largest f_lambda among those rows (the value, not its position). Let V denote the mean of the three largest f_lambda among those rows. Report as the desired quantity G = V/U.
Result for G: 0.989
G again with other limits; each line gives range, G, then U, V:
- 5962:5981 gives 0.989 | 46.7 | 46.2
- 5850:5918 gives 0.987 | 47.8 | 47.2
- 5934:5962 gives 0.997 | 45.9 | 45.8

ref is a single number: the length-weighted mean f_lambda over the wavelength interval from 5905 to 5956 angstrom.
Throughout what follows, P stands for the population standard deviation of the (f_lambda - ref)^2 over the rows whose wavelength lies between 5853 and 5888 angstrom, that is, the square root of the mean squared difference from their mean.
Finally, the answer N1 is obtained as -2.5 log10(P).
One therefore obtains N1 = 1.0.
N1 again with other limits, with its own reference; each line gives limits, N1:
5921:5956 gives 0.5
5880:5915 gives -2.3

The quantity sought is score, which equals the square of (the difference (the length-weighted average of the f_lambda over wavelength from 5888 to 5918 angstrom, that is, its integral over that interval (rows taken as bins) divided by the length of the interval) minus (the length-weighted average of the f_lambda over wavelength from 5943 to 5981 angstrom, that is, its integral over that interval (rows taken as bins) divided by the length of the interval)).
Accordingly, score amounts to 0.8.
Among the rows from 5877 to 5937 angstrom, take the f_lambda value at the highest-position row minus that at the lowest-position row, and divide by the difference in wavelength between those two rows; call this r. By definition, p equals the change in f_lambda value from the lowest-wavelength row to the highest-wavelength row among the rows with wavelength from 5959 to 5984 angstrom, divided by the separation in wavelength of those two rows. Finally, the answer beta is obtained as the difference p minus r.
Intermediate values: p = -0.014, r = -0.016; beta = 0.002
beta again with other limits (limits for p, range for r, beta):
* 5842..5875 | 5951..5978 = -0.021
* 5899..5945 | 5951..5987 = -0.001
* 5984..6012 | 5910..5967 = -0.001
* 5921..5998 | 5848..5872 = 0.075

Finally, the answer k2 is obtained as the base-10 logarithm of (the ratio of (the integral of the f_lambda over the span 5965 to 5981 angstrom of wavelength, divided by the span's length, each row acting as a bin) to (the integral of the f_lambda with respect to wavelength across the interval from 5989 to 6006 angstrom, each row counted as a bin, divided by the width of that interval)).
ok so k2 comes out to 0.000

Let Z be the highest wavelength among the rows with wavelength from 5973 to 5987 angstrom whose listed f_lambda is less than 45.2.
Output 5985.27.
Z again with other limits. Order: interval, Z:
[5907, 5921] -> 5916.76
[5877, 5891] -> 5889.58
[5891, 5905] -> 5897.72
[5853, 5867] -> 5865.22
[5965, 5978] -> 5977.01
